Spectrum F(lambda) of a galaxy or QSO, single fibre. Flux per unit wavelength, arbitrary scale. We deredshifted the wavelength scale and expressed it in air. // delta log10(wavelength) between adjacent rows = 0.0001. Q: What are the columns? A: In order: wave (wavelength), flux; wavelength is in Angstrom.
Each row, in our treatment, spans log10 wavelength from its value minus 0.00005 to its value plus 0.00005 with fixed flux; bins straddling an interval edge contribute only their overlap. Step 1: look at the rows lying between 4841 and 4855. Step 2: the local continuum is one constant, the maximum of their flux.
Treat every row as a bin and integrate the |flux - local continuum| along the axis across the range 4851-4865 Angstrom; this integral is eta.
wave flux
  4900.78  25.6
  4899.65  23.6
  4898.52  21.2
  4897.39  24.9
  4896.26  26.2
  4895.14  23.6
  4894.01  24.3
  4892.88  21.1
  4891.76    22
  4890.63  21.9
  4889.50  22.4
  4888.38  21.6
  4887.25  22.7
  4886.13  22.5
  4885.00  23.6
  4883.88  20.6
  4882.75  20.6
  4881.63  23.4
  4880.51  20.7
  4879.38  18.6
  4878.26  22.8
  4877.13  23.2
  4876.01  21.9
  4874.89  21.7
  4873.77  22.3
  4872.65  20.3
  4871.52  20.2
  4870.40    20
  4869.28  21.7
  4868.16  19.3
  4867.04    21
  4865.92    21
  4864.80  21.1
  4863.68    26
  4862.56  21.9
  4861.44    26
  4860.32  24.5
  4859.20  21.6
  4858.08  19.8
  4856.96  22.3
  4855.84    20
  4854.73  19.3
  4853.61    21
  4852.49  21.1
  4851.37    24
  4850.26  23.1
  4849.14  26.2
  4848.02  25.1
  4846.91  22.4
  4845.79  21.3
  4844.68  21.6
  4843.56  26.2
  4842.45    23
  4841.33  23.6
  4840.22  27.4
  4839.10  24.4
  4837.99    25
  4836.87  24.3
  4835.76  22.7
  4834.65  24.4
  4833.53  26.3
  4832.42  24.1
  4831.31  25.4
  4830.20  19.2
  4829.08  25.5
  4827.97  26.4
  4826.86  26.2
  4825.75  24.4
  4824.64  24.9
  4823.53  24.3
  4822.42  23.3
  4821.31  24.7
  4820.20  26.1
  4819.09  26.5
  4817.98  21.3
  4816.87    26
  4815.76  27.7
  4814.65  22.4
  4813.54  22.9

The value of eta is 56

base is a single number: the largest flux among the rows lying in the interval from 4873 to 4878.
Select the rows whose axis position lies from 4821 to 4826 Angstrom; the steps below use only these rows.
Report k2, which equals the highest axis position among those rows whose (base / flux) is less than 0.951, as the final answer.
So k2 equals 4825.75 Angstrom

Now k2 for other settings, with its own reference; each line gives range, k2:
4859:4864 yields 4863.68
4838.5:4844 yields 4843.56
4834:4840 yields 4839.10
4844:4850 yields 4849.14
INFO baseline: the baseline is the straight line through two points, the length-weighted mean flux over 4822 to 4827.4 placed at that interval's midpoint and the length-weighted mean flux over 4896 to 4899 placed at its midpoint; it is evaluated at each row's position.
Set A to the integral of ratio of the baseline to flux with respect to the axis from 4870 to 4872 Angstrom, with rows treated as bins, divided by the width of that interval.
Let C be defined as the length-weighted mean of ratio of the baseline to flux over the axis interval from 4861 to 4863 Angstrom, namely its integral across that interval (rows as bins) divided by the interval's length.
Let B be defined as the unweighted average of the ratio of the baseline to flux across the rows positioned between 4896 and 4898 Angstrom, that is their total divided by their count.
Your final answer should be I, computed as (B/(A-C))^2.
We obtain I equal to 26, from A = 1.20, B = 0.94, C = 1.02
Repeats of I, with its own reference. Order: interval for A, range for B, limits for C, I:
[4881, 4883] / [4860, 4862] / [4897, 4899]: 406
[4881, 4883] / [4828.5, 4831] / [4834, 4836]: 314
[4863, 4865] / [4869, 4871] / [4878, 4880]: 48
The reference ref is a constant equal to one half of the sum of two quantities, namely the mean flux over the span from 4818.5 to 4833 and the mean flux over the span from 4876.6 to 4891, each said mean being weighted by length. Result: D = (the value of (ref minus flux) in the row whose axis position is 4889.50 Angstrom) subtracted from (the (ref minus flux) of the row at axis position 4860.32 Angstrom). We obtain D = -2.1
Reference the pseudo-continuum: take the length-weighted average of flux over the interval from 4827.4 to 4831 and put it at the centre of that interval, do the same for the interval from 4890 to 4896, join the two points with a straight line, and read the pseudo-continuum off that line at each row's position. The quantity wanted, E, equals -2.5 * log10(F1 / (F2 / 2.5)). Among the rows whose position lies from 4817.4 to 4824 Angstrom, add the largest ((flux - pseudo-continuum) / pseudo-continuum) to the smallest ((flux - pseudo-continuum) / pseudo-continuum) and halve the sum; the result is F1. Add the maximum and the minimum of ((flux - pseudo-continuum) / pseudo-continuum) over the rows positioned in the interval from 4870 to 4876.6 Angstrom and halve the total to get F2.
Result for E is 2.4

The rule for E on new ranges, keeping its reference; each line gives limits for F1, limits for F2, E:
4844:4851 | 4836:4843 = 1.0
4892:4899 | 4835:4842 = -0.6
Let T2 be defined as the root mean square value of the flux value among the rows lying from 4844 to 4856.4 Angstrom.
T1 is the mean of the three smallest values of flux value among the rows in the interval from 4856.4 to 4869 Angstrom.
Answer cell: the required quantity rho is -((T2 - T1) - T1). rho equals 18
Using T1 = 20.0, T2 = 22.4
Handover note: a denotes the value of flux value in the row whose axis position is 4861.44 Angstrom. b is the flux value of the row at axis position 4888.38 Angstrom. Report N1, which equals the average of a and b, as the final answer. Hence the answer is 23.8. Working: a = 26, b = 21.6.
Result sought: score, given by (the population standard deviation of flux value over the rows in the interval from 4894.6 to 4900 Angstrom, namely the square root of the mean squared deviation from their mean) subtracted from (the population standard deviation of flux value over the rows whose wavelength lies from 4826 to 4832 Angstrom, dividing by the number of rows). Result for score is 1.0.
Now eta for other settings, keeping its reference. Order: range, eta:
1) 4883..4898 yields 51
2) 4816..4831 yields 26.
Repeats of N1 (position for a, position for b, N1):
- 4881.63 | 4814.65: 22.9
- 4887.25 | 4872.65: 21.5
